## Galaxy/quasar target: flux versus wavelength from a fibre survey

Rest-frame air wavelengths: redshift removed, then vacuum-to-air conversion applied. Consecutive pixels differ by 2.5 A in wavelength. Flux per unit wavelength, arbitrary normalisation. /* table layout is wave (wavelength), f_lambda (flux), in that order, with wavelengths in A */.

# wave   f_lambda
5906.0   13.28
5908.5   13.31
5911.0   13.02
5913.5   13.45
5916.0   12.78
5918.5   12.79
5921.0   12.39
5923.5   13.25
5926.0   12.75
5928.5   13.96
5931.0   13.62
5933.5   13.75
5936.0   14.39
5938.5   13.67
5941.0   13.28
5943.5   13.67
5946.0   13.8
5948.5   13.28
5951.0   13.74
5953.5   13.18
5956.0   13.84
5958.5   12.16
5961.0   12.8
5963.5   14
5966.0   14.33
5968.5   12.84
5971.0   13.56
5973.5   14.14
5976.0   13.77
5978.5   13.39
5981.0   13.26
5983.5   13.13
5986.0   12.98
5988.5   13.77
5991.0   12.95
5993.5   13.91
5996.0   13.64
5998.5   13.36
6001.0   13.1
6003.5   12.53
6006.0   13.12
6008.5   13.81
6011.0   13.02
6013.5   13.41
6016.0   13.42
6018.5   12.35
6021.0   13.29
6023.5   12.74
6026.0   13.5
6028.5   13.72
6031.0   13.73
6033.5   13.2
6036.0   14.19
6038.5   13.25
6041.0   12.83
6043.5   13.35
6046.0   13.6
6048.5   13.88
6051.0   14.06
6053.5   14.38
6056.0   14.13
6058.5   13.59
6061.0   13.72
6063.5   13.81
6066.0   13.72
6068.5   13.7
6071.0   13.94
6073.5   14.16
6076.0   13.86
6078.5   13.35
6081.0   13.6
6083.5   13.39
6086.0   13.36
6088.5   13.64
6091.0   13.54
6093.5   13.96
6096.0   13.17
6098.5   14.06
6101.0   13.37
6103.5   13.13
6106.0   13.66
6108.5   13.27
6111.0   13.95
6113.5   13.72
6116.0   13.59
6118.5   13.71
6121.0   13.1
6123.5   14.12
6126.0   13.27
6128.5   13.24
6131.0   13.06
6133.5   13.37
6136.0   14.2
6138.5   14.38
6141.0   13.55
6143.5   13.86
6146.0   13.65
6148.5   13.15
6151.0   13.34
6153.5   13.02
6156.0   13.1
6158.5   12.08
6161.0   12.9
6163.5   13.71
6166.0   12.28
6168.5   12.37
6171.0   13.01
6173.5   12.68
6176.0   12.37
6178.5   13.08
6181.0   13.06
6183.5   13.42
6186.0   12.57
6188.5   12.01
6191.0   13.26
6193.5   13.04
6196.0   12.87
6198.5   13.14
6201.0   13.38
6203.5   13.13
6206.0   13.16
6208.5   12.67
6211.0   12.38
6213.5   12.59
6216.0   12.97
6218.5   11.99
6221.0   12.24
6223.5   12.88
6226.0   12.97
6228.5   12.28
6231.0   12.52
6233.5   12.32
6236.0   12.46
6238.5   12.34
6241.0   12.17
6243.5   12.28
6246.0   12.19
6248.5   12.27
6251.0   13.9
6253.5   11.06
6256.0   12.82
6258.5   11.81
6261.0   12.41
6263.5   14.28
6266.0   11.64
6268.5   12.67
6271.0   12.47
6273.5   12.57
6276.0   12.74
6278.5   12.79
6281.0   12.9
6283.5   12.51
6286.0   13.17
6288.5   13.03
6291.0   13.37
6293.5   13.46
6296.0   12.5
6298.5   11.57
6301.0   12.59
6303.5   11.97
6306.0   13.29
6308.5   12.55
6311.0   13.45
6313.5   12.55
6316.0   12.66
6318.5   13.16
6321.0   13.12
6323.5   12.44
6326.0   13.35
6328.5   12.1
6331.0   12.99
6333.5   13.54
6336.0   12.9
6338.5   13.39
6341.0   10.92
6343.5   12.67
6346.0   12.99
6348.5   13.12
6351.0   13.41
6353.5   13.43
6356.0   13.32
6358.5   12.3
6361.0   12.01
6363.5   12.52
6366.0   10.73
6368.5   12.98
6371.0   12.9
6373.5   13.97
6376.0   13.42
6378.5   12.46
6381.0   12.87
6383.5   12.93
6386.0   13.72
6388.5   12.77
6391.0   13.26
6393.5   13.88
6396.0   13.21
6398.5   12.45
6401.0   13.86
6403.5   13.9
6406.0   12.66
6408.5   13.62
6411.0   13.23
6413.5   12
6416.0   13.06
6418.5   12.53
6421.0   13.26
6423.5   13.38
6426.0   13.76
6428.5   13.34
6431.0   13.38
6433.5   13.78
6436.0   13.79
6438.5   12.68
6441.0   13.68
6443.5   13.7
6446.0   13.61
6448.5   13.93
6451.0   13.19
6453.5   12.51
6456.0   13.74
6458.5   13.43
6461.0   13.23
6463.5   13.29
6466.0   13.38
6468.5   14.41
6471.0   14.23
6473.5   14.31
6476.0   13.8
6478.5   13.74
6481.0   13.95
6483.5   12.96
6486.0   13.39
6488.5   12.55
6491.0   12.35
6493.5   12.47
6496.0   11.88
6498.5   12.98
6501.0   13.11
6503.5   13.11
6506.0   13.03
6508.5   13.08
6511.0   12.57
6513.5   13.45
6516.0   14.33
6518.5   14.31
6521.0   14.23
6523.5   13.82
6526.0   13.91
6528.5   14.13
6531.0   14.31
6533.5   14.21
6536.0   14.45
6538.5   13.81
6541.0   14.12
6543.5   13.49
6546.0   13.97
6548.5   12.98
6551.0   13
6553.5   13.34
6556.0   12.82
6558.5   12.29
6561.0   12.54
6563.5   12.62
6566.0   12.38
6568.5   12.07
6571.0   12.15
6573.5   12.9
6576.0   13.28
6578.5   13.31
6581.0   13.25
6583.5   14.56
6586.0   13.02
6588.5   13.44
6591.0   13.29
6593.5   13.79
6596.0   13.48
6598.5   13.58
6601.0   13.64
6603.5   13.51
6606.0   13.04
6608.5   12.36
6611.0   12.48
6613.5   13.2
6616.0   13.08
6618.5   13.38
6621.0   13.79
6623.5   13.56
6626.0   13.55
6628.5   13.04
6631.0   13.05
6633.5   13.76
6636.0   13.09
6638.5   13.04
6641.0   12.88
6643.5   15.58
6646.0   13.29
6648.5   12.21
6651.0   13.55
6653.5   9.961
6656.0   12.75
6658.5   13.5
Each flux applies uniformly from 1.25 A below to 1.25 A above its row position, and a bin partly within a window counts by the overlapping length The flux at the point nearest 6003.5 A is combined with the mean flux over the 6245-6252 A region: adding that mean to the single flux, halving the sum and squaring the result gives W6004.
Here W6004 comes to 160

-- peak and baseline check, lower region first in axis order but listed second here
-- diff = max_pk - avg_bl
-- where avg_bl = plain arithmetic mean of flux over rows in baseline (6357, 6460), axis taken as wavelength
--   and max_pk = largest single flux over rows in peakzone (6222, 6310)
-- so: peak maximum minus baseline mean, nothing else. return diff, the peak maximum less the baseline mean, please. 1.1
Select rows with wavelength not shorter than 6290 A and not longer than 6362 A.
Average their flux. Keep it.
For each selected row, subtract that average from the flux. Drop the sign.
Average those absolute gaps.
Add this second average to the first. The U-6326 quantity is 13.3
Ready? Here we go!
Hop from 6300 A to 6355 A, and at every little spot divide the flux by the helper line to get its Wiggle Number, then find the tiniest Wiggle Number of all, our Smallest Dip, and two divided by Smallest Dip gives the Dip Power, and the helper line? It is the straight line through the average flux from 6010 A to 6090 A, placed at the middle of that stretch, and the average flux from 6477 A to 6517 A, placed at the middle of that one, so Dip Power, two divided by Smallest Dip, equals 2.42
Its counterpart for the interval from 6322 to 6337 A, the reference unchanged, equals 2.19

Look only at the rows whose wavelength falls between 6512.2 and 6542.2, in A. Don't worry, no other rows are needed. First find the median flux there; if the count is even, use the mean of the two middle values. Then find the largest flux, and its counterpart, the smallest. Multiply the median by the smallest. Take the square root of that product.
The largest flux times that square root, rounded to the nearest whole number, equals 199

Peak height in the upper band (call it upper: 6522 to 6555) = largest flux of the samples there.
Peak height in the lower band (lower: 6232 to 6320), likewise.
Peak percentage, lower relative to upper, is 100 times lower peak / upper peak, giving 99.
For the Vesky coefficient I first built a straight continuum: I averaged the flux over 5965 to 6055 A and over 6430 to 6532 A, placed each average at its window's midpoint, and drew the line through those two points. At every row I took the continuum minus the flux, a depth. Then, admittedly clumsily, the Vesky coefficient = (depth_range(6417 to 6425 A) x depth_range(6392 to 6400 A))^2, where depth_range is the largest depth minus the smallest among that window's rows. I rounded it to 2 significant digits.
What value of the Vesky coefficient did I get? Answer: 1.5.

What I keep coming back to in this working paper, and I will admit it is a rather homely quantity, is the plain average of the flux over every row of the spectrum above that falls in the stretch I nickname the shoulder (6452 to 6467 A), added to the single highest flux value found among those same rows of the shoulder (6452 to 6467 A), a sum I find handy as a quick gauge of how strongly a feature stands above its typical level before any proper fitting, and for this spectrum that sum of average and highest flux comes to 27.0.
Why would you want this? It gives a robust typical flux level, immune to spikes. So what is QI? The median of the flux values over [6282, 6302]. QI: 12.8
